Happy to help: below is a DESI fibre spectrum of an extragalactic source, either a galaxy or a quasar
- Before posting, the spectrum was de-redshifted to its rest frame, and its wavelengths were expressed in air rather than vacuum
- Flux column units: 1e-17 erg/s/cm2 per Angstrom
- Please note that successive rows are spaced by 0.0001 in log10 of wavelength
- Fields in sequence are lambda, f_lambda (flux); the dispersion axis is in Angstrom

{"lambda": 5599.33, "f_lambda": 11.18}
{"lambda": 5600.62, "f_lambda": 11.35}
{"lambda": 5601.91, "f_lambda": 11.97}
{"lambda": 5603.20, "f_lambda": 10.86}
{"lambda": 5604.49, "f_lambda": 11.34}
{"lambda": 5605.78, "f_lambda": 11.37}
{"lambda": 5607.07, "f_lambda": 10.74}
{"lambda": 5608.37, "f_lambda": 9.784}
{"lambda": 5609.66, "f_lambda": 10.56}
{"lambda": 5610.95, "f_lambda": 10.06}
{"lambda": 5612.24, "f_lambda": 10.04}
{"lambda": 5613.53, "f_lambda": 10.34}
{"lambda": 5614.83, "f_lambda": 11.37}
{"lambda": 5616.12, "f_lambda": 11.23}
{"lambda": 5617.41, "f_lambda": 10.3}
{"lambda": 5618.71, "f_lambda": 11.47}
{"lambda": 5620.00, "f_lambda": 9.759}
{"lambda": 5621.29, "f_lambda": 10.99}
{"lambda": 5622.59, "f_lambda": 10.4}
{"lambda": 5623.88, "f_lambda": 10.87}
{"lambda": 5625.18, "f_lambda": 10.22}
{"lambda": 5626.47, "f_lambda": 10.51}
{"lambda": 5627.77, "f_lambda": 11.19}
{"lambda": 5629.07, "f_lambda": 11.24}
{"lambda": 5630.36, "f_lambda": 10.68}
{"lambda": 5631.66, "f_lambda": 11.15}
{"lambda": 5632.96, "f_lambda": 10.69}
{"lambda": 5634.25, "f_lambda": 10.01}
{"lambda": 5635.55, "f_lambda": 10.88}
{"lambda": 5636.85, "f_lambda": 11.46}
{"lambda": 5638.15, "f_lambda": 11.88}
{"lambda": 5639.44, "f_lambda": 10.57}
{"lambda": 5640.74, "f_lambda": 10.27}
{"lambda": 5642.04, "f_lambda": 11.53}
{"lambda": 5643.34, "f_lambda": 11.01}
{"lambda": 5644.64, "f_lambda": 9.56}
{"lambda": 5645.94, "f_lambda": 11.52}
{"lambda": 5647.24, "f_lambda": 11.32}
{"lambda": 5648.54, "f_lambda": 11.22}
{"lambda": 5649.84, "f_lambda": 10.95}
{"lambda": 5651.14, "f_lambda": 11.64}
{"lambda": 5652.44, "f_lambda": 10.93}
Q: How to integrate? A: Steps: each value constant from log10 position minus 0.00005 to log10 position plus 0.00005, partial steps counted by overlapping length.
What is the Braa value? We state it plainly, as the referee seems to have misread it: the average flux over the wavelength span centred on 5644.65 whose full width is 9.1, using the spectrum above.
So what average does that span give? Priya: 10.9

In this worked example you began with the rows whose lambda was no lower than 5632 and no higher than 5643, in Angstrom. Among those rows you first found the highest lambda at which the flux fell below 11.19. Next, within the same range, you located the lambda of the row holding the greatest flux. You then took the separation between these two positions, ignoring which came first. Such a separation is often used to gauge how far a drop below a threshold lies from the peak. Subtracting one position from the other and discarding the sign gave 2.6 Angstrom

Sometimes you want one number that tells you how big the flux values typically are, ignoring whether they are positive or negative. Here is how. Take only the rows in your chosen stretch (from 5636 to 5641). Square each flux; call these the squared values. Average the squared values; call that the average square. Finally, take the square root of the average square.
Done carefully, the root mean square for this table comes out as 11.1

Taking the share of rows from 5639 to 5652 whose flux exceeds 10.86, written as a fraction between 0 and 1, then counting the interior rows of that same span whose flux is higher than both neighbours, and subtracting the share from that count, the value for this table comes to 1.3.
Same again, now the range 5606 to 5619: 1.7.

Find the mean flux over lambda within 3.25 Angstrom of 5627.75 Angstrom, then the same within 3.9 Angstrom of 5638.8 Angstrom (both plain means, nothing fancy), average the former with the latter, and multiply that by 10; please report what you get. 109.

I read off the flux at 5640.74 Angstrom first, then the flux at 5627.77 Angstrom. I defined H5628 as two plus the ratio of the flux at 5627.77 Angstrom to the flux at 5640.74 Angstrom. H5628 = 3.09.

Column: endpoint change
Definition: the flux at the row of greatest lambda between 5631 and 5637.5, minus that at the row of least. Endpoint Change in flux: 0.31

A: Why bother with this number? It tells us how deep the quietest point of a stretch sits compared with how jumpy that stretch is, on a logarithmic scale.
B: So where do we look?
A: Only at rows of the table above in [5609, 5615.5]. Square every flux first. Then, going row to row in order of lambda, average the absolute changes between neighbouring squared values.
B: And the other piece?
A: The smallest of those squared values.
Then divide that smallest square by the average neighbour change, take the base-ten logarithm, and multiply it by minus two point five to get -2.53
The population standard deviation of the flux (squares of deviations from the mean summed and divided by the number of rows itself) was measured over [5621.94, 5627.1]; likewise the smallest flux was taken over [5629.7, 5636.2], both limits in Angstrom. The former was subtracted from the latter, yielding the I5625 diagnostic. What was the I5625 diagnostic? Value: 9.8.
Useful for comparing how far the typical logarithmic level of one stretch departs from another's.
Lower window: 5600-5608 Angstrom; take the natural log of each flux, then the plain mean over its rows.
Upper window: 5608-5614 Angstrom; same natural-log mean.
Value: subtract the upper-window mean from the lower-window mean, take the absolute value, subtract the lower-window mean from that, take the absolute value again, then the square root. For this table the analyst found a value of 1.52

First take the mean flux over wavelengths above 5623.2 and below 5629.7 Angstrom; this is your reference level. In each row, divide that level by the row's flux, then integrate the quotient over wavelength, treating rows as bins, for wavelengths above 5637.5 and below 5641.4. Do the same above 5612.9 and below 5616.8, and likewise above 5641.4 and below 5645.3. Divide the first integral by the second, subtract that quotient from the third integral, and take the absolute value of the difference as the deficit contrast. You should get 2.95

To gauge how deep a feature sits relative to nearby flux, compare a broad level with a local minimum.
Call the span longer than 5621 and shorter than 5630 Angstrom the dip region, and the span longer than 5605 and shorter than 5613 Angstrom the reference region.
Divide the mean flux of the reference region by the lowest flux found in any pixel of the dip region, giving 1.02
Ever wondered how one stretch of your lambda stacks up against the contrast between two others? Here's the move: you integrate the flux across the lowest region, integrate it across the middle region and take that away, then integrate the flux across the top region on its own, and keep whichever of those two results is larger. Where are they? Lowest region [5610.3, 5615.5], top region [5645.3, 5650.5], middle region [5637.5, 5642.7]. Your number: 58.5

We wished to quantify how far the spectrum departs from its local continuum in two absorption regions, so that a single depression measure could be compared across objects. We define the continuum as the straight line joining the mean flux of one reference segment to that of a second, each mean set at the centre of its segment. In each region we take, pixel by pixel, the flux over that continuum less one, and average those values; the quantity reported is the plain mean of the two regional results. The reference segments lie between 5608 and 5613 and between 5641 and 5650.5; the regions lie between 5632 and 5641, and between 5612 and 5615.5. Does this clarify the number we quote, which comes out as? 0.02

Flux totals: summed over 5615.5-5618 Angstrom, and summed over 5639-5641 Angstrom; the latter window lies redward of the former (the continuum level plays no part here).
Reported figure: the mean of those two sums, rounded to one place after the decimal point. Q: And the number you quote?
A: 21.2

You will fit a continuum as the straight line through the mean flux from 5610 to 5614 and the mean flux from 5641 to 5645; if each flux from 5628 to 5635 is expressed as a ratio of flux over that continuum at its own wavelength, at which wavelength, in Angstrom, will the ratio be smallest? 5634.25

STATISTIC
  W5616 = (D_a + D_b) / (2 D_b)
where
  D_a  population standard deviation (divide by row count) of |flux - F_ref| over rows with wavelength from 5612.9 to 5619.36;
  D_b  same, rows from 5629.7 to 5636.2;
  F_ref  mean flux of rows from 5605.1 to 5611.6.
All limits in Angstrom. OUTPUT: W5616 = 1.4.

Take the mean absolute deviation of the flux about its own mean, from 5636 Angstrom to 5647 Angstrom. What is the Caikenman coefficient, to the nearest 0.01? 0.63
